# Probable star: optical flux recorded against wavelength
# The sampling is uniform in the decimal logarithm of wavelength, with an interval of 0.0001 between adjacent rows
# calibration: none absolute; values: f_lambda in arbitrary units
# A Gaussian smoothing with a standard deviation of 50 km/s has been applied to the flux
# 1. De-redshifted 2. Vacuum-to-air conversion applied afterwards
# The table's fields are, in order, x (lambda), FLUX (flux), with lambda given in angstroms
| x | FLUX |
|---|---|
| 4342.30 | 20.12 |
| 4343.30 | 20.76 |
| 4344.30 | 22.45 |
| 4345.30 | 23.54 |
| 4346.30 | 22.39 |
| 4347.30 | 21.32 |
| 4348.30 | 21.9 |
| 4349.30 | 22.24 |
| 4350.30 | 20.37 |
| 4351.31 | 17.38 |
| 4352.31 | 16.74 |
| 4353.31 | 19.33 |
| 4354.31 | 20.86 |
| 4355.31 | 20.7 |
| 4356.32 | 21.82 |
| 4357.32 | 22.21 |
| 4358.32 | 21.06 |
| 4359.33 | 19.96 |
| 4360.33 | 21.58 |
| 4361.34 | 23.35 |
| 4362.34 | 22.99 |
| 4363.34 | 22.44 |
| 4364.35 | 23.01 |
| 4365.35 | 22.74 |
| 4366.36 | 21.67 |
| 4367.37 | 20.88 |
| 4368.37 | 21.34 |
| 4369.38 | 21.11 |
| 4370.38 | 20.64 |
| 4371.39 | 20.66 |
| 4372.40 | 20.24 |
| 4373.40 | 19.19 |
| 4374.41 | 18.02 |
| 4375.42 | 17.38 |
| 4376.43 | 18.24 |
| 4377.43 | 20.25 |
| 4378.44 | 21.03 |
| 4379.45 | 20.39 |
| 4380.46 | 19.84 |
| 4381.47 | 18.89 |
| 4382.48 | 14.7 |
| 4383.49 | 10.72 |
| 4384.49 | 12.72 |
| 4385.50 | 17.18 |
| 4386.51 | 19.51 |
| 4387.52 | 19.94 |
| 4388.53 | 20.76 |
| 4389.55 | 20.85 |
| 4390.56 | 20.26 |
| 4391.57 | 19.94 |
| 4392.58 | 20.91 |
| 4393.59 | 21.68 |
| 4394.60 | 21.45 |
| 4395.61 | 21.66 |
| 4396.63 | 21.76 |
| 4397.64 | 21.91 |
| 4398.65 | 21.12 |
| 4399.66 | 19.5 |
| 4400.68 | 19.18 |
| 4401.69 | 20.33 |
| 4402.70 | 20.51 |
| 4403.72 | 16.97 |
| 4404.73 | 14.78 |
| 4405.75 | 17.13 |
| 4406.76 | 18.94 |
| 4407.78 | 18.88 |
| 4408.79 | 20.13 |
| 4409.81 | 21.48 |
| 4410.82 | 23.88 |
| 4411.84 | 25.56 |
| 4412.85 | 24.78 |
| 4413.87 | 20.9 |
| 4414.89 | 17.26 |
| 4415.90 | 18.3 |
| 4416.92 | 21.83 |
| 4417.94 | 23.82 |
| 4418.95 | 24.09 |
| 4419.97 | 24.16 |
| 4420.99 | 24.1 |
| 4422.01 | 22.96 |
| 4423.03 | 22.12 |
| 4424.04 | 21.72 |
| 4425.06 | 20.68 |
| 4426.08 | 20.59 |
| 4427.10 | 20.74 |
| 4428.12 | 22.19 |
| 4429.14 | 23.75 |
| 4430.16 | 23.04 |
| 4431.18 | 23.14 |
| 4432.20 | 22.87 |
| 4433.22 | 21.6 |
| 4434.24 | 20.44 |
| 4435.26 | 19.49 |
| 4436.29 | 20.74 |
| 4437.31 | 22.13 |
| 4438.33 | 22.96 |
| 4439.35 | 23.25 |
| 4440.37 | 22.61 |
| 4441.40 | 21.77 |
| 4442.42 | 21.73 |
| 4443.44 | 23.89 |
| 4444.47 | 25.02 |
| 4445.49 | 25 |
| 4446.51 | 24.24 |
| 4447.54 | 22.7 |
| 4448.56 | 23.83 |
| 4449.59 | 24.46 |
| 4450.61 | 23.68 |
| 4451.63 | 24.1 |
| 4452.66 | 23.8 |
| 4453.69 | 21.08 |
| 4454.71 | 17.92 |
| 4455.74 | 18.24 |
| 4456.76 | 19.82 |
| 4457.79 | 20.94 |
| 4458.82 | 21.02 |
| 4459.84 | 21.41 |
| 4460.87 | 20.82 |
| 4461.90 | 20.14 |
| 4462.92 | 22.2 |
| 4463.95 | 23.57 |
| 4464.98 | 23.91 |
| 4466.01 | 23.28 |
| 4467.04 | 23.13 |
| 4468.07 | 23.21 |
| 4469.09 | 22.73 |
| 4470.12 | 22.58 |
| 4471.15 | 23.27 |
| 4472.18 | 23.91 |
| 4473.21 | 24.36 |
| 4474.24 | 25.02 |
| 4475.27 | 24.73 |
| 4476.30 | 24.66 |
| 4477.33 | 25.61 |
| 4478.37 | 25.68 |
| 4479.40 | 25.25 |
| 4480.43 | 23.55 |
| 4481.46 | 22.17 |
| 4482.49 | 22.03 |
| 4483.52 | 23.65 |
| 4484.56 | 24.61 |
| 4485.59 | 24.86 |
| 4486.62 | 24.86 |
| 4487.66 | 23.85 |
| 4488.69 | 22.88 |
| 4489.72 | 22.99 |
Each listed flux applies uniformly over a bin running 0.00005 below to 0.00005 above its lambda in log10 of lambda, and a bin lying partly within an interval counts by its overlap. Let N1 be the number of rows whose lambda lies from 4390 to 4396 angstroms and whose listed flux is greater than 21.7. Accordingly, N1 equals 0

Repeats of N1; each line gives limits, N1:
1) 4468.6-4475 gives 6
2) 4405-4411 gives 1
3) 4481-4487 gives 6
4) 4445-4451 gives 6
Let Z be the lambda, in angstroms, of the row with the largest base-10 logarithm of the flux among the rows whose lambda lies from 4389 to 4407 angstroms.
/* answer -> 4397.64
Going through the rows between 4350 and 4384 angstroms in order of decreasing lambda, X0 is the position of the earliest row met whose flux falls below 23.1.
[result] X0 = 4383.49 angstroms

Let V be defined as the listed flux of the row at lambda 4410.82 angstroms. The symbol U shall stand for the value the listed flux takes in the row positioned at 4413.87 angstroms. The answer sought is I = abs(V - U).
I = 3.0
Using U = 20.9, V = 23.88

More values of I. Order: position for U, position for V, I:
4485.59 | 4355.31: 4.2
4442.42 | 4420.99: 2.4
